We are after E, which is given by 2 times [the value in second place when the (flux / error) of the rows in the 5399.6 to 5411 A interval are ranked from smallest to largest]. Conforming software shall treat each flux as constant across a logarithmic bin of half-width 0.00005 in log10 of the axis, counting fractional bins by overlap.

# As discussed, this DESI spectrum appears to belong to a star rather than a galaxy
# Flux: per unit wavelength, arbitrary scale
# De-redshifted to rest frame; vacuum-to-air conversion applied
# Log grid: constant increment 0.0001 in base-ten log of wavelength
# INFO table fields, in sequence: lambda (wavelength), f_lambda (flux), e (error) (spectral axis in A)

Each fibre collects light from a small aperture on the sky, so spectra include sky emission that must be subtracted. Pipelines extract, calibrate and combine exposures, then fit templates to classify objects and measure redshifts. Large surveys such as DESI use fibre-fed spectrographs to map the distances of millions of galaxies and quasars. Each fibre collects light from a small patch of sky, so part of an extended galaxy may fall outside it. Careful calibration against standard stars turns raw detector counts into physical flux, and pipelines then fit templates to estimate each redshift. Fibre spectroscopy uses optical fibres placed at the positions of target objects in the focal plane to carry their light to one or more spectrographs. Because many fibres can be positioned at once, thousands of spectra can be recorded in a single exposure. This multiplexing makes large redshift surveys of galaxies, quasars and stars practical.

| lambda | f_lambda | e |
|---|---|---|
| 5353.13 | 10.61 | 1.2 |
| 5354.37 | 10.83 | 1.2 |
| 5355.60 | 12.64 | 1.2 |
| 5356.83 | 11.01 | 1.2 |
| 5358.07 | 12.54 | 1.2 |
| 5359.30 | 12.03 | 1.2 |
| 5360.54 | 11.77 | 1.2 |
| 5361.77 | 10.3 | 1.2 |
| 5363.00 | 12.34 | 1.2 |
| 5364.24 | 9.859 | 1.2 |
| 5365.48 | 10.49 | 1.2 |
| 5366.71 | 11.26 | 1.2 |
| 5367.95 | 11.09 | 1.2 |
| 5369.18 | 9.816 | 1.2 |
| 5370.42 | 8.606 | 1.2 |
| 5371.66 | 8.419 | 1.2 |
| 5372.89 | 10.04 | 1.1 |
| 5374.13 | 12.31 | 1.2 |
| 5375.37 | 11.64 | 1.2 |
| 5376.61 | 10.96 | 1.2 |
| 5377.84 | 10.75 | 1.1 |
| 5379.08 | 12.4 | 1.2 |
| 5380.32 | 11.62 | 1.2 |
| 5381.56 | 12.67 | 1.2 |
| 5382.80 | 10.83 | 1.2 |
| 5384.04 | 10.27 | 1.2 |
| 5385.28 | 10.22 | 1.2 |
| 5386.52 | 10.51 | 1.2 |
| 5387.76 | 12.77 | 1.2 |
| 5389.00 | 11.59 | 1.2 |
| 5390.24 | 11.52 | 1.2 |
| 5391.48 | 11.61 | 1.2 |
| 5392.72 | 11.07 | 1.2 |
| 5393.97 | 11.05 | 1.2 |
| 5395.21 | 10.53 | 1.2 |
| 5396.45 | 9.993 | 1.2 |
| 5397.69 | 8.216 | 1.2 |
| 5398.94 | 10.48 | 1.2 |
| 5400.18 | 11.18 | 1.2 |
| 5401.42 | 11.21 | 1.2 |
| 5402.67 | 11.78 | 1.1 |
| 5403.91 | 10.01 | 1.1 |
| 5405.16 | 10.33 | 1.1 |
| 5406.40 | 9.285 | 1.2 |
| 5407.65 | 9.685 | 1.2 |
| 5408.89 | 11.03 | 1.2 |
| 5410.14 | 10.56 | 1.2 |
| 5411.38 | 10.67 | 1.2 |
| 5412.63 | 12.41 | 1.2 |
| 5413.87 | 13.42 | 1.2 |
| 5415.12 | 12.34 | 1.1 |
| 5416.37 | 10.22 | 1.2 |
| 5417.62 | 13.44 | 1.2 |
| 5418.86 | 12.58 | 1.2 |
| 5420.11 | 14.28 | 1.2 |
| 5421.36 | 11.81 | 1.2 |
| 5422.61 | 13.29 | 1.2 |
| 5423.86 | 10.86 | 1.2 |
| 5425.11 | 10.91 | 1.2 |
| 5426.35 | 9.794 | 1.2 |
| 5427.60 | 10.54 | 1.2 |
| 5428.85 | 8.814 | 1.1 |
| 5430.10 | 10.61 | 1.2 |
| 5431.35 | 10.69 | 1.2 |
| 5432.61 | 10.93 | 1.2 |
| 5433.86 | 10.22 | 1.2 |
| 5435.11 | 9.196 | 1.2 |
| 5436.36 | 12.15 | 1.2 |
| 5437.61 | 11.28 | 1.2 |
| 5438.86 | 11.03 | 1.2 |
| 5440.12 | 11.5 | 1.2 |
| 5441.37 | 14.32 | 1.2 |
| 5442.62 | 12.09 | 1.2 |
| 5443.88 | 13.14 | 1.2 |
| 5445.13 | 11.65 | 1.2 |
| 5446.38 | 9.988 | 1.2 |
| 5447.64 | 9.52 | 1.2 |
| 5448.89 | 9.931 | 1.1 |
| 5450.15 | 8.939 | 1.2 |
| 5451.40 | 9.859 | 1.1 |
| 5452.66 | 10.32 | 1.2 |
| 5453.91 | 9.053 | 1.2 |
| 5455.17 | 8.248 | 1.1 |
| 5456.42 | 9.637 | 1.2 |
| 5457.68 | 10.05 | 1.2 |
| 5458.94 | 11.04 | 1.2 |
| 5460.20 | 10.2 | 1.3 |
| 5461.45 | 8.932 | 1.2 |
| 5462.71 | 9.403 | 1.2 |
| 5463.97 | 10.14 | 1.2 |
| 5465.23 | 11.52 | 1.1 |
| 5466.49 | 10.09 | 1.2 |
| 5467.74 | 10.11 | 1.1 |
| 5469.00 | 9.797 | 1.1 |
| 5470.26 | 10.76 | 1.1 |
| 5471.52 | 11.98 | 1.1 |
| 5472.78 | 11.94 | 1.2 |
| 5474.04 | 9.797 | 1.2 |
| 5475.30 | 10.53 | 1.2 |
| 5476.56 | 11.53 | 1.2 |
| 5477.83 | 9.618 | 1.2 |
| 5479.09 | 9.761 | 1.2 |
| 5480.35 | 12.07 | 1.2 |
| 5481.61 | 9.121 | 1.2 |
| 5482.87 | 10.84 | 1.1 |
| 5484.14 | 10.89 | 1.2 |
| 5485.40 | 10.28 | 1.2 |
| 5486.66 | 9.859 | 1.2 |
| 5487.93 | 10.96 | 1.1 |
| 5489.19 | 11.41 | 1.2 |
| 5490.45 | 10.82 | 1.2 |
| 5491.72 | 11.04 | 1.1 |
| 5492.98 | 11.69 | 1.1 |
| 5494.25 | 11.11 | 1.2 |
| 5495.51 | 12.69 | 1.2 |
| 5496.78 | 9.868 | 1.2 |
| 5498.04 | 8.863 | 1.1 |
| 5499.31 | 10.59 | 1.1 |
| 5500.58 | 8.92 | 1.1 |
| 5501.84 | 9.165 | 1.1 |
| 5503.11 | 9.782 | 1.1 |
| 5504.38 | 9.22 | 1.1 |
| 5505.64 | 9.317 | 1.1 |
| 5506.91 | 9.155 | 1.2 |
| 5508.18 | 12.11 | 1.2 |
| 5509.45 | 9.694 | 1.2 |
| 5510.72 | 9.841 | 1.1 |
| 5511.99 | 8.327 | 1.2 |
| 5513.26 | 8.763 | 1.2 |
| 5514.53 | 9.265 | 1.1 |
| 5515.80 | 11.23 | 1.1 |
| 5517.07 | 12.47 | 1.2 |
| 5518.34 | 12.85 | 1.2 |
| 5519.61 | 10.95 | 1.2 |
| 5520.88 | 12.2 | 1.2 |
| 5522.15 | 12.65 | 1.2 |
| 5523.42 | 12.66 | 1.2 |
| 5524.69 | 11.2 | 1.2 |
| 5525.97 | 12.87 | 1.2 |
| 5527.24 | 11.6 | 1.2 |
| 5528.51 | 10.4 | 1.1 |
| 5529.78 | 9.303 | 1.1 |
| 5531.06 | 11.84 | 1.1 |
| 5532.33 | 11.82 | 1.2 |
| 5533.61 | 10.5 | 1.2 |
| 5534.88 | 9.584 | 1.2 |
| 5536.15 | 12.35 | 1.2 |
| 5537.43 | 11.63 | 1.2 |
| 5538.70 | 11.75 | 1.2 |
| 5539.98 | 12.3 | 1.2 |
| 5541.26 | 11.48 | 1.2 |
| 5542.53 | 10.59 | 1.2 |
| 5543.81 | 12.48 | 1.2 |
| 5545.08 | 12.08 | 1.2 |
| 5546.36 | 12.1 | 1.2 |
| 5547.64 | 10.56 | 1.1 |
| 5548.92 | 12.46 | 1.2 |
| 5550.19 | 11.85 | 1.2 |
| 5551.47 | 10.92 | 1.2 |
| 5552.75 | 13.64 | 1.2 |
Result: 16.1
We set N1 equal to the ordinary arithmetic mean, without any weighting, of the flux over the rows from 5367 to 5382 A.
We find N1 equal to 10.9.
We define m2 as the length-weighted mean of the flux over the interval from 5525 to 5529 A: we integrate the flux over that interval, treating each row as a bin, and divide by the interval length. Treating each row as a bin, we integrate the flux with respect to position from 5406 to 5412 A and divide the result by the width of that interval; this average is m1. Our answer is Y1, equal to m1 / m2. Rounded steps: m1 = 10.3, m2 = 11.6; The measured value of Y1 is 0.88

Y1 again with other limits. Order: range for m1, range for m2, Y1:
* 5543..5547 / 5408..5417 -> 1.06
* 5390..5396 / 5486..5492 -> 1.03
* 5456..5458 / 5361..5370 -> 0.92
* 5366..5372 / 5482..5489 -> 0.94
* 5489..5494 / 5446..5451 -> 1.17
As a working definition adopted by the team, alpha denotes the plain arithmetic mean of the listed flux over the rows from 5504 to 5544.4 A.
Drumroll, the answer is 11.0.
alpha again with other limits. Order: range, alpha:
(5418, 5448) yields 11.3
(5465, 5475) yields 10.7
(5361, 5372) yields 10.2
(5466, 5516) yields 10.3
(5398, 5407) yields 10.6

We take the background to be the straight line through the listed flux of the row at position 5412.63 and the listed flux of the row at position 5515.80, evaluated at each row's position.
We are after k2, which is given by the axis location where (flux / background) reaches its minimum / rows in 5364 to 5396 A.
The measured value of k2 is 5371.66 A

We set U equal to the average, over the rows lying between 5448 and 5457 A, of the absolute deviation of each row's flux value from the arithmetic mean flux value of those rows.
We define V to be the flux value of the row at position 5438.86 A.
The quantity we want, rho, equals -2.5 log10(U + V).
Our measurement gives -2.66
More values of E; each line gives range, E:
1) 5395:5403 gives 16.7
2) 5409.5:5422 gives 17.6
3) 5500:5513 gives 15.3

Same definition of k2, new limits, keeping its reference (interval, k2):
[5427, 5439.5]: 5428.85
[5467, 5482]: 5481.61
